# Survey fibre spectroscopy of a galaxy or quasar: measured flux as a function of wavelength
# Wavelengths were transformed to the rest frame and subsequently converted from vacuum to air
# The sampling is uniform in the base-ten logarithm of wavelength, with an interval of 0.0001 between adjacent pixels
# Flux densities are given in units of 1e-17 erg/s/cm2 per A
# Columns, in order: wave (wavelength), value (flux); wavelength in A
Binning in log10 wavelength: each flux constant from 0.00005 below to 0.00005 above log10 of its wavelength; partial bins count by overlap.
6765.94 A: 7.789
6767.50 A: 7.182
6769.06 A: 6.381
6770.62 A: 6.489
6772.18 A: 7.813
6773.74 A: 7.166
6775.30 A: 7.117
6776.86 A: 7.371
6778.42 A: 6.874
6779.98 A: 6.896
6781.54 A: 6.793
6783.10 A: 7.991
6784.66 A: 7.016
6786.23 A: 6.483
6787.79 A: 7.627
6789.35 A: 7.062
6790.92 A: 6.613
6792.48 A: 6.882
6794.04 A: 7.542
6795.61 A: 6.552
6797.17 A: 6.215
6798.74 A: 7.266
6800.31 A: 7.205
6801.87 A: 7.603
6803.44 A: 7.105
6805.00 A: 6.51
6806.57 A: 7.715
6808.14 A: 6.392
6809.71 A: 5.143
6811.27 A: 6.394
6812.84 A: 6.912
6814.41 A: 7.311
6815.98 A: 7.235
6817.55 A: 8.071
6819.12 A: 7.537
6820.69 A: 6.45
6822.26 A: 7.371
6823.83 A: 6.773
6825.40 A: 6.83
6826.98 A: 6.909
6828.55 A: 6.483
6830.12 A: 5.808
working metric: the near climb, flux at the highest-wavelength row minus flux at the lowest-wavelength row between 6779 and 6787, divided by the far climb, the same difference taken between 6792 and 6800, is -1.1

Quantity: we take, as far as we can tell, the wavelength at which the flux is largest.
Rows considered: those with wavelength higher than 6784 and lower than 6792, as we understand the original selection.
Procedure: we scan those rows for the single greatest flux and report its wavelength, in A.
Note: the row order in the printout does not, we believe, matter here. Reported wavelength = 6787.79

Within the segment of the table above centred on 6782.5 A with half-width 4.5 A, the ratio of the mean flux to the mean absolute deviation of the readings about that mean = 21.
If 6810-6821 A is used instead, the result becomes 15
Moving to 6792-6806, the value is 18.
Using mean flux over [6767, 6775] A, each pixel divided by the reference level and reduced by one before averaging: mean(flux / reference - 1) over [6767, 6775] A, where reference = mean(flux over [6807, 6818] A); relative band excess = 0.03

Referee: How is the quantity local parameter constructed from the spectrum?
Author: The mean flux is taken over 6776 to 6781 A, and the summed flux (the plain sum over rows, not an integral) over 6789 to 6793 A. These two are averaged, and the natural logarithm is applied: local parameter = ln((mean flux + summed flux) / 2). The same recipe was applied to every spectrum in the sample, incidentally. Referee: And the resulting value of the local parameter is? 2.62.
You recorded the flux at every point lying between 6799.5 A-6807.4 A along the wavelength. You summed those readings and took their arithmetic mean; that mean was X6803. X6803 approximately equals 7.2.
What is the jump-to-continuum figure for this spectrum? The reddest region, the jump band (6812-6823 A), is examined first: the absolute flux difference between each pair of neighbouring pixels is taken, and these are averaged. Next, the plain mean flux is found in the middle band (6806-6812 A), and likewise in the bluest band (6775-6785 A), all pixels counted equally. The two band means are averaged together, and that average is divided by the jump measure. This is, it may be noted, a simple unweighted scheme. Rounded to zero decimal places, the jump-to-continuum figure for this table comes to 11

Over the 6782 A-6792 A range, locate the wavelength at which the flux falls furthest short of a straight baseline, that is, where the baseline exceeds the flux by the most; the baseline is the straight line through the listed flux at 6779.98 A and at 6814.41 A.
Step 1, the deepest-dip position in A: 6786.23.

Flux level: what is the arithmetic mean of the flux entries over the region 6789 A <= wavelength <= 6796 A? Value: 6.9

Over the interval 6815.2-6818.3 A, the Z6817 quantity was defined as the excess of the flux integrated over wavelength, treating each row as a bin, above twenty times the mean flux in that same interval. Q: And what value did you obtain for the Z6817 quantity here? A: -129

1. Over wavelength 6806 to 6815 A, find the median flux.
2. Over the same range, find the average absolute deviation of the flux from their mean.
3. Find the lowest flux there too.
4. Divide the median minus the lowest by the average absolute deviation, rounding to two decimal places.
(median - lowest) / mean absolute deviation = 2.26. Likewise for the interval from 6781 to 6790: 1.29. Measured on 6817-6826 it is 1.33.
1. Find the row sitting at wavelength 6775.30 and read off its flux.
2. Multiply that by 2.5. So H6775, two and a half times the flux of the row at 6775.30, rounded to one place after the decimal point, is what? 17.8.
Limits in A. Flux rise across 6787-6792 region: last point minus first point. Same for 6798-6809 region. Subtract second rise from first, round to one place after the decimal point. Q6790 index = -0.1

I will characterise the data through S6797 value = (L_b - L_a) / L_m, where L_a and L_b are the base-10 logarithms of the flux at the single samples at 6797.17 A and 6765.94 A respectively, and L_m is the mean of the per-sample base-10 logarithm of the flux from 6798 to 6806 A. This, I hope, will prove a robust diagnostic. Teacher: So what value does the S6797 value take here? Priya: 0.11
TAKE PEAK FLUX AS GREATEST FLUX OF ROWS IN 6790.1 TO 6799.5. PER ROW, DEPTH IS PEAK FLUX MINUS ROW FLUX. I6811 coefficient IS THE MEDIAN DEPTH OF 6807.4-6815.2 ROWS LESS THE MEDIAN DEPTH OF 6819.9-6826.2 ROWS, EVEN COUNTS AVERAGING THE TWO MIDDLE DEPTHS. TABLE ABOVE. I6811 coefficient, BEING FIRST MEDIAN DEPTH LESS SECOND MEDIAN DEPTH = 0.41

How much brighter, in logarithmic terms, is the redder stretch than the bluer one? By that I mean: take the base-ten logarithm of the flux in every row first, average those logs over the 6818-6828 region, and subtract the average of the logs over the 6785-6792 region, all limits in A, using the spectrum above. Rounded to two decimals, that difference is 0.00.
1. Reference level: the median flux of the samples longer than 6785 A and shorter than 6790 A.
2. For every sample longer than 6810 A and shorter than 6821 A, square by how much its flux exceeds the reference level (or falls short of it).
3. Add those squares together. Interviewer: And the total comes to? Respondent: 2.2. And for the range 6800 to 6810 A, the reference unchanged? 5.2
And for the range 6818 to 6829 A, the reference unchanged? 1.2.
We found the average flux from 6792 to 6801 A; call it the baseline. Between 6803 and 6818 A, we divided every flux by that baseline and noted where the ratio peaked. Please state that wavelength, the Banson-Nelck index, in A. 6817.55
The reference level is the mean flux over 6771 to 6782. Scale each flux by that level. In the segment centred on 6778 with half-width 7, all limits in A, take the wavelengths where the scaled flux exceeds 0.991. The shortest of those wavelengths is 6772.18 A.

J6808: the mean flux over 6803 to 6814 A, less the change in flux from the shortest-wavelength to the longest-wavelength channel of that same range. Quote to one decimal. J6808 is 6.8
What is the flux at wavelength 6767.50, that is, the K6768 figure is 7.182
